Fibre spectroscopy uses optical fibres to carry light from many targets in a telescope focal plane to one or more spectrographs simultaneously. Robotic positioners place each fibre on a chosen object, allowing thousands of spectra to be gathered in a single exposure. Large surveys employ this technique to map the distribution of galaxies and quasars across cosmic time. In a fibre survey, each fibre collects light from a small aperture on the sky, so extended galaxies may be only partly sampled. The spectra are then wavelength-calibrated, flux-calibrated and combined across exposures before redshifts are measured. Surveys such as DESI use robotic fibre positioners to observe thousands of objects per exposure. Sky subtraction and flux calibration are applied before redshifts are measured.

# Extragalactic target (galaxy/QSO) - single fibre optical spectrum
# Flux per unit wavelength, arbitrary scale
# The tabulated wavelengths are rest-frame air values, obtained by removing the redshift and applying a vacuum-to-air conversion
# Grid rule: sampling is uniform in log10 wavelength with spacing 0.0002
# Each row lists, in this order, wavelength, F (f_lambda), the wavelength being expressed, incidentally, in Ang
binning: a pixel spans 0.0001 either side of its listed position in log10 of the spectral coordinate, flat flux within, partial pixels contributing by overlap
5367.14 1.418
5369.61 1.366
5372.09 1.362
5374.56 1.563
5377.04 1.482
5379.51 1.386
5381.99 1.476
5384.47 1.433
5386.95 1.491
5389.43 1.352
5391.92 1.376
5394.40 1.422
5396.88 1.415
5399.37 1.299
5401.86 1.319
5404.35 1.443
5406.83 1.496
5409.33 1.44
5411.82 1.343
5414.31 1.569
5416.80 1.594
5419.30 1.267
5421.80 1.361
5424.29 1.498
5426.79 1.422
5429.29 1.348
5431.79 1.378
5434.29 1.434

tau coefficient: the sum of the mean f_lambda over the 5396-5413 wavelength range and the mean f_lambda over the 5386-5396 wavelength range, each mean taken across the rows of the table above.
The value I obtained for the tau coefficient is 2.80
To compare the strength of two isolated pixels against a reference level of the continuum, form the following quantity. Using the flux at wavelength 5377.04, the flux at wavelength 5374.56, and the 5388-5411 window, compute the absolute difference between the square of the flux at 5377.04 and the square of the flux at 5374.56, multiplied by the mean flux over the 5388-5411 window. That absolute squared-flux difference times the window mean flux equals 0.34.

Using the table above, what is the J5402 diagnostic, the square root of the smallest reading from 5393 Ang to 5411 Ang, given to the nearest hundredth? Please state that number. 1.14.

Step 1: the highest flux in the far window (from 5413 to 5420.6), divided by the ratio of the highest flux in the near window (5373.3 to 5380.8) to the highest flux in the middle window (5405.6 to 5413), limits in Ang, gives 1.53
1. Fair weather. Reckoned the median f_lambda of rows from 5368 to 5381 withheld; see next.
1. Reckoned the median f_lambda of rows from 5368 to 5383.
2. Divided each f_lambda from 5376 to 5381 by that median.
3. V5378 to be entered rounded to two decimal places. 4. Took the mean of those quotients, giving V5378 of 1.00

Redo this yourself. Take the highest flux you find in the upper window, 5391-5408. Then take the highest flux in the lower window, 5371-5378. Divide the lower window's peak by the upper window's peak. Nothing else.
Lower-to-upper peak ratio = 1.04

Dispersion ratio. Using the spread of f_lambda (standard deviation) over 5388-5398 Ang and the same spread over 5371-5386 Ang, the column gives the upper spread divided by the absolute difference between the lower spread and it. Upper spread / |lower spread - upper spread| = 0.8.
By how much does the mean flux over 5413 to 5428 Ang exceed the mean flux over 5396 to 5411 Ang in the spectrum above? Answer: 0.05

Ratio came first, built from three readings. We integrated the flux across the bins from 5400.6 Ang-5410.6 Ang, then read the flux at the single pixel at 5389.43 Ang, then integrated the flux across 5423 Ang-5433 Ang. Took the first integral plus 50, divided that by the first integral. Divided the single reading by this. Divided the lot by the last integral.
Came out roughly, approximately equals 0.0212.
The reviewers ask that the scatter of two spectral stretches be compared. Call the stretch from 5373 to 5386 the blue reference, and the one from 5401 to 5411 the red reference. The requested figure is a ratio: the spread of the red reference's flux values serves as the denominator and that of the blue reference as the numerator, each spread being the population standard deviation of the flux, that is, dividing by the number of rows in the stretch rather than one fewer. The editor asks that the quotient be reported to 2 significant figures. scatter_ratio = 0.91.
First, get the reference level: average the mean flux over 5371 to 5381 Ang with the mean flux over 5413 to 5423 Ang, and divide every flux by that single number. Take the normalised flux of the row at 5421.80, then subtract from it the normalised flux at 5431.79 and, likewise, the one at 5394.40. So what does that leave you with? -0.99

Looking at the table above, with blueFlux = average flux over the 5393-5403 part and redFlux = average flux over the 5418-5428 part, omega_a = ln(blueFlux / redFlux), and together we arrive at -0.017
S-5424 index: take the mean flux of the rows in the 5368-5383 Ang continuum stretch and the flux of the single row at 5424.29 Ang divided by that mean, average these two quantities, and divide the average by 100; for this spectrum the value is 0.0124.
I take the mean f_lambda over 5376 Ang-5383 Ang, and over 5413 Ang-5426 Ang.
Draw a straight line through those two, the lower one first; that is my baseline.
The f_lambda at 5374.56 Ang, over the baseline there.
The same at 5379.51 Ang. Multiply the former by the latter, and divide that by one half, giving 2.07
